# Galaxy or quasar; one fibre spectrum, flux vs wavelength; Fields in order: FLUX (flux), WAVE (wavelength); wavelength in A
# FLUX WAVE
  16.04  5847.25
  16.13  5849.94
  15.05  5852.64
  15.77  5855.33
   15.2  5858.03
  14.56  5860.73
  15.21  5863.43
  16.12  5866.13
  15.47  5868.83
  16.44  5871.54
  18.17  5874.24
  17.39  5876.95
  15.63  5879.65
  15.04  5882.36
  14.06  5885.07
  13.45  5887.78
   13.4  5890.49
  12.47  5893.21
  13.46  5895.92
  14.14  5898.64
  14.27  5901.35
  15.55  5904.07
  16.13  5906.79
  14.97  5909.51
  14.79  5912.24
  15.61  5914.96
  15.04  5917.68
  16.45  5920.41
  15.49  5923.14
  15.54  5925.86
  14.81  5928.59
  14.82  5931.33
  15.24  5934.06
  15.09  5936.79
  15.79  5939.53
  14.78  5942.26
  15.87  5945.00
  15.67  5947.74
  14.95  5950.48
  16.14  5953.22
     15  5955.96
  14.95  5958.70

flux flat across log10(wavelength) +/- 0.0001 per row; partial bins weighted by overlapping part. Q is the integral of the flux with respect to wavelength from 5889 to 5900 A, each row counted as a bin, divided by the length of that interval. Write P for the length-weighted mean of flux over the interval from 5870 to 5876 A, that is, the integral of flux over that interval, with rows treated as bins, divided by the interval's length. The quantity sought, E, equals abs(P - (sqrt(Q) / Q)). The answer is 17.0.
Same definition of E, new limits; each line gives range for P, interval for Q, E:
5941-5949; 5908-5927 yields 15.2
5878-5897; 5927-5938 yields 13.7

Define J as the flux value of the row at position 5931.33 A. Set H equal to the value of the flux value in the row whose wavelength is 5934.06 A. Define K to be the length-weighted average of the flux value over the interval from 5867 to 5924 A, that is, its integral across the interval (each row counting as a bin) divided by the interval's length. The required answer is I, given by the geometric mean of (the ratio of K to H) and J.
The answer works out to 3.83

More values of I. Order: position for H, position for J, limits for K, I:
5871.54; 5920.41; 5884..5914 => 3.78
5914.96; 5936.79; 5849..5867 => 3.86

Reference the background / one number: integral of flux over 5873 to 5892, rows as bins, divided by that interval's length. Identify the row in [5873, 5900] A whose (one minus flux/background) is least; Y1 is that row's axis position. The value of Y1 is 5874.24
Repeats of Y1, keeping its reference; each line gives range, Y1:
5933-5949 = 5945.00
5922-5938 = 5925.86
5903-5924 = 5920.41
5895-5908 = 5906.79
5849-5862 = 5849.94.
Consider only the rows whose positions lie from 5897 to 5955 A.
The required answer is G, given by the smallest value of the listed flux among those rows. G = 14.14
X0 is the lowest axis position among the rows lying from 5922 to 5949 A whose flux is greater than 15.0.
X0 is 5923.14 A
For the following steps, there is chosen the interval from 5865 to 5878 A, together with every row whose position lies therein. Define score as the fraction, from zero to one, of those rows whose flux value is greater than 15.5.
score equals 0.8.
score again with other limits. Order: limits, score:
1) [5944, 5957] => 0.6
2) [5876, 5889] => 0.4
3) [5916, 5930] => 0.4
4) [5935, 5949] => 0.6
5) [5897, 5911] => 0.4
